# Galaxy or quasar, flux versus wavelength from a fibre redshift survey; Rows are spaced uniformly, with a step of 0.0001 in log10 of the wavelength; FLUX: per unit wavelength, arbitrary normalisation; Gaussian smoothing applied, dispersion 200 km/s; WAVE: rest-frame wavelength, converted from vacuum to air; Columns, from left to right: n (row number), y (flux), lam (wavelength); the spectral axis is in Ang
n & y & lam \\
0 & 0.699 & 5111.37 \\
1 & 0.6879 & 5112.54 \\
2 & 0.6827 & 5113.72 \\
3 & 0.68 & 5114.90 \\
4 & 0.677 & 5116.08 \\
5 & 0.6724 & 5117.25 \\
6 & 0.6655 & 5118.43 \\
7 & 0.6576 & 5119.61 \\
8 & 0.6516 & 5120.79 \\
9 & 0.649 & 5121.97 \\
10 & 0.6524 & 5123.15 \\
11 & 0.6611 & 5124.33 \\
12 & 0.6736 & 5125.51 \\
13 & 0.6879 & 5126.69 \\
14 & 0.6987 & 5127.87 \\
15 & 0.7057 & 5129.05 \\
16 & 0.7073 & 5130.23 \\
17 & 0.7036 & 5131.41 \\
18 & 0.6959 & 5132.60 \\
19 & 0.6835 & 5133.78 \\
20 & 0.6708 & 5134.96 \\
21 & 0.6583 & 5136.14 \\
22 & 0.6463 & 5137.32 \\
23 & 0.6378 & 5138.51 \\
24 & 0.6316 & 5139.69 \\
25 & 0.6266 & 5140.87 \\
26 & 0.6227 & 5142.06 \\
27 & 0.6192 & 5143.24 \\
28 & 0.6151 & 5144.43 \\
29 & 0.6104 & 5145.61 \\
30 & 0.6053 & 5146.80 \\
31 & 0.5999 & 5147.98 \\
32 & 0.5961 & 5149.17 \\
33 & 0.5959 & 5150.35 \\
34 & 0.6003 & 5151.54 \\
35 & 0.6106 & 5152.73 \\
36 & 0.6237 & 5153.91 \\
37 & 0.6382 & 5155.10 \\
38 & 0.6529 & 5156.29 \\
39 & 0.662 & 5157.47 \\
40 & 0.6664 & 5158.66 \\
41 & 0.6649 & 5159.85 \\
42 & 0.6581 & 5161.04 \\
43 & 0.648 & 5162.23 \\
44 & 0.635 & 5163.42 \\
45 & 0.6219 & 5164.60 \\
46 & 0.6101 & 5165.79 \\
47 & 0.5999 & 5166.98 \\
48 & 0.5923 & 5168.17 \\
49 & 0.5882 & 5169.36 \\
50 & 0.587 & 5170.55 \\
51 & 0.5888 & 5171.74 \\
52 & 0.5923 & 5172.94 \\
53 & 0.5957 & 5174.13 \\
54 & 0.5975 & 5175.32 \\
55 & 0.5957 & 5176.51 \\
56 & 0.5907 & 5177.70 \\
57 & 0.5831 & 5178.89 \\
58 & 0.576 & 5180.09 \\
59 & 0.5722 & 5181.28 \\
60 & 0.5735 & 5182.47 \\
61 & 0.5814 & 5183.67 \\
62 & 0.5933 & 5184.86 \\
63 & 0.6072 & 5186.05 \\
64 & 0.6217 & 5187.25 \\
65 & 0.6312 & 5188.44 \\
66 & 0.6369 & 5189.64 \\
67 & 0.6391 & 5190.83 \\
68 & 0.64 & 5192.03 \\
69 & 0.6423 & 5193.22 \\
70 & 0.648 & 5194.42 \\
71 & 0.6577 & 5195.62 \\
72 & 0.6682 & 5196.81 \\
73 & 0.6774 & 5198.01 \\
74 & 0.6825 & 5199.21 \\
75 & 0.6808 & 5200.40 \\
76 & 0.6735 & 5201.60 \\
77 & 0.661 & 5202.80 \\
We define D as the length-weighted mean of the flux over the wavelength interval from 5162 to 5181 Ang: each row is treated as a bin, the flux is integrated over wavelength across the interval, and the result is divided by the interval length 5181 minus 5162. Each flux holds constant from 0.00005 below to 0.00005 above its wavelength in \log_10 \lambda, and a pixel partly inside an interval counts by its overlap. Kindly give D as 0.599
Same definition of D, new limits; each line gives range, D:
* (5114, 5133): 0.677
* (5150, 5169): 0.630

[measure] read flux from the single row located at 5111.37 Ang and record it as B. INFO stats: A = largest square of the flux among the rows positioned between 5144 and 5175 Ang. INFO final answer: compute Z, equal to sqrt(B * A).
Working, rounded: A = 0.444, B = 0.699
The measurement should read 0.557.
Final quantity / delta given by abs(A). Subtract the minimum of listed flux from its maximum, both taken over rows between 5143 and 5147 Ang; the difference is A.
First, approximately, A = 0.014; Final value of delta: 0.014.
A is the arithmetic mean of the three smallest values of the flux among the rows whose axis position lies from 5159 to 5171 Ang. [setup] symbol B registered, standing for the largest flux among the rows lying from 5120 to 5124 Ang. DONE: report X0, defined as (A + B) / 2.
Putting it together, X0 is 0.621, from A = 0.589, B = 0.6524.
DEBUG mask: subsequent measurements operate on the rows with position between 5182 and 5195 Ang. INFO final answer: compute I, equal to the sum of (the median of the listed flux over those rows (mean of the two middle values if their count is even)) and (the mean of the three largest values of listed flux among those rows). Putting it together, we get 1.27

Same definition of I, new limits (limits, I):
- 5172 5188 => 1.20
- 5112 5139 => 1.38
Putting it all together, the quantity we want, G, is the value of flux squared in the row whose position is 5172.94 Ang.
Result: 0.35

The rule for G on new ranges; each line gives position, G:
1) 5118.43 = 0.44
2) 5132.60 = 0.48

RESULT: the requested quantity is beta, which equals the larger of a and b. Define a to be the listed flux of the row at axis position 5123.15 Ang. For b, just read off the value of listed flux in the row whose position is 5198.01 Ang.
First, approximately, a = 0.6524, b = 0.6774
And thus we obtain 0.68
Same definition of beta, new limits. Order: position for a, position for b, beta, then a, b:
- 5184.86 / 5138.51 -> 0.64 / 0.5933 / 0.6378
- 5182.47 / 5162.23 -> 0.65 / 0.5735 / 0.648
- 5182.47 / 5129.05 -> 0.71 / 0.5735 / 0.7057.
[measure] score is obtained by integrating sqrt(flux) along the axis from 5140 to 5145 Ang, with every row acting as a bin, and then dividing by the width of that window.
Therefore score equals 0.79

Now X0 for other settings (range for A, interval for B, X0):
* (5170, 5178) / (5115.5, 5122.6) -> 0.633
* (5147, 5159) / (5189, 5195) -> 0.623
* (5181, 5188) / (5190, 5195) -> 0.612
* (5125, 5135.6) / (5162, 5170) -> 0.662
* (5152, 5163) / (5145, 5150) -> 0.617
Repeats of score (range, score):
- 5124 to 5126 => 0.82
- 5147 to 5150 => 0.78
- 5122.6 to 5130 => 0.83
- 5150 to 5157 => 0.79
